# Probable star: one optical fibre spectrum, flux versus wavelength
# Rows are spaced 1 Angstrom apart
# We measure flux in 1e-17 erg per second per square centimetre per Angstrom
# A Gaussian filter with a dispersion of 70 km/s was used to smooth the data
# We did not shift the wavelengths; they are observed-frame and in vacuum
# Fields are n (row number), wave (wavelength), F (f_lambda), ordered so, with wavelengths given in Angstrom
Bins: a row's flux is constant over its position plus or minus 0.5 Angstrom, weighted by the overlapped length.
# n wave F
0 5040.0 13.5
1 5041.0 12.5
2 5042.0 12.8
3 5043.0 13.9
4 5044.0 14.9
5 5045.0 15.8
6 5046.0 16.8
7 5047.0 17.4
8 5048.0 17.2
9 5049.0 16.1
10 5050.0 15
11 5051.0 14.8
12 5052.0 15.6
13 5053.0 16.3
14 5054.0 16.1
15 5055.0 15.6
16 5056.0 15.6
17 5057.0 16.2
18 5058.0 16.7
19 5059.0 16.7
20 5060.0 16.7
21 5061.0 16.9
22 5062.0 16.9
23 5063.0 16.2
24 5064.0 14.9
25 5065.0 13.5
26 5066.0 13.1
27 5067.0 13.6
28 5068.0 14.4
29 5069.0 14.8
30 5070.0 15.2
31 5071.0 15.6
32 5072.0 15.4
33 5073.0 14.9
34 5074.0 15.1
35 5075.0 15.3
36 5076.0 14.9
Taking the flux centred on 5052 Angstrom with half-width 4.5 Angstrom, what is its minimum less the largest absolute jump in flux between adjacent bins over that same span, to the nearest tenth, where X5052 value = 13.7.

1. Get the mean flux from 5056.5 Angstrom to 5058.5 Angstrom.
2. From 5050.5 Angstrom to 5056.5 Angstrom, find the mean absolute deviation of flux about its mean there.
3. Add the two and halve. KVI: 8.40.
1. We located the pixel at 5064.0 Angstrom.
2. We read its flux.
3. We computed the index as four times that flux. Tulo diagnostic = 59.6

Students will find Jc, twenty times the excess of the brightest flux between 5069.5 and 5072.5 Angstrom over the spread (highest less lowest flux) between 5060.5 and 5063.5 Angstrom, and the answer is 298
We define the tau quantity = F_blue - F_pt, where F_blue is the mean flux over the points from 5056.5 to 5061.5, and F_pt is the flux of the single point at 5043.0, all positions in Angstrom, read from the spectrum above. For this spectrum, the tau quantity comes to 3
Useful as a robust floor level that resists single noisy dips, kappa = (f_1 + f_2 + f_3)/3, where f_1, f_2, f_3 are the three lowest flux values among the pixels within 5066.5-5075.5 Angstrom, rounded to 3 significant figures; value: 14.3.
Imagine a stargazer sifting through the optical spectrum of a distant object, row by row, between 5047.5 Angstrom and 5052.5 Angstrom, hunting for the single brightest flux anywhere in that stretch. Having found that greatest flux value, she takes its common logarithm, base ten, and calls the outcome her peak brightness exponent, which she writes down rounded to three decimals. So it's 1.236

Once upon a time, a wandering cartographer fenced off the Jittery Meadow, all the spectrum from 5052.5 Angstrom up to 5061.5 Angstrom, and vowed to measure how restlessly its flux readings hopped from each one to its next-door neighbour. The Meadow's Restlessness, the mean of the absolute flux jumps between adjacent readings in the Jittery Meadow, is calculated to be 0.25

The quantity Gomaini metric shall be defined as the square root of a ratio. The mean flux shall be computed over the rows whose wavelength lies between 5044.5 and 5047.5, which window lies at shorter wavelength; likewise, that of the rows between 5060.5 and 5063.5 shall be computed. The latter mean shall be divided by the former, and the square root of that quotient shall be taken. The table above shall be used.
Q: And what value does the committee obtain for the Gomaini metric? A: 1.00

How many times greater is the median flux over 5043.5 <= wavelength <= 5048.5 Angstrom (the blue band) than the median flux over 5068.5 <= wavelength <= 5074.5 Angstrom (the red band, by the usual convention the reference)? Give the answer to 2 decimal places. 1.11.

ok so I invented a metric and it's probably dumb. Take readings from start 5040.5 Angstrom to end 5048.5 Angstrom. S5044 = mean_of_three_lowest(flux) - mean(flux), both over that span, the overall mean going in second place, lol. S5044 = -2.1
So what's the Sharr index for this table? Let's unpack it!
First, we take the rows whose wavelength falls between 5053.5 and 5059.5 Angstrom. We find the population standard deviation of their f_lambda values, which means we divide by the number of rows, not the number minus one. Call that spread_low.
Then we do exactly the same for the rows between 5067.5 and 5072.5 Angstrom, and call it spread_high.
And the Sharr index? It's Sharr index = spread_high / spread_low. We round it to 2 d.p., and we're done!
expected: 0.96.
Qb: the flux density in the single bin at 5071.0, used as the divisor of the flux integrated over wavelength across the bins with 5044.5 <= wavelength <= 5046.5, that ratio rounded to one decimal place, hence 2.1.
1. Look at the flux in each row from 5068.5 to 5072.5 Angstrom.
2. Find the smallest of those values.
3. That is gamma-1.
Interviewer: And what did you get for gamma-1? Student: 14.8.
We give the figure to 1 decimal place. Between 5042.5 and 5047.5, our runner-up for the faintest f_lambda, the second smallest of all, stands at 14.9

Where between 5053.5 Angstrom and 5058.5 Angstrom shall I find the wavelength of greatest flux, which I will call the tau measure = 5058.0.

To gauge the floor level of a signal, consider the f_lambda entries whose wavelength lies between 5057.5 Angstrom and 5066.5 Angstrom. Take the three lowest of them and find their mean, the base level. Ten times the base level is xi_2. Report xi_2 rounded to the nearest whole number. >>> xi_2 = 138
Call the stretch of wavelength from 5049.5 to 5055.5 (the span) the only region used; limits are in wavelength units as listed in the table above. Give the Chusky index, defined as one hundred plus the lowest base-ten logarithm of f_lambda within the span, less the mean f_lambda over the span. 85.6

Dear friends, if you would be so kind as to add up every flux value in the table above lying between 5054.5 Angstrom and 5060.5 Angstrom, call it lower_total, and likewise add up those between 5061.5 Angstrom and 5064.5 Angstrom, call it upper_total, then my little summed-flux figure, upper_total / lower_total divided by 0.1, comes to 4.9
